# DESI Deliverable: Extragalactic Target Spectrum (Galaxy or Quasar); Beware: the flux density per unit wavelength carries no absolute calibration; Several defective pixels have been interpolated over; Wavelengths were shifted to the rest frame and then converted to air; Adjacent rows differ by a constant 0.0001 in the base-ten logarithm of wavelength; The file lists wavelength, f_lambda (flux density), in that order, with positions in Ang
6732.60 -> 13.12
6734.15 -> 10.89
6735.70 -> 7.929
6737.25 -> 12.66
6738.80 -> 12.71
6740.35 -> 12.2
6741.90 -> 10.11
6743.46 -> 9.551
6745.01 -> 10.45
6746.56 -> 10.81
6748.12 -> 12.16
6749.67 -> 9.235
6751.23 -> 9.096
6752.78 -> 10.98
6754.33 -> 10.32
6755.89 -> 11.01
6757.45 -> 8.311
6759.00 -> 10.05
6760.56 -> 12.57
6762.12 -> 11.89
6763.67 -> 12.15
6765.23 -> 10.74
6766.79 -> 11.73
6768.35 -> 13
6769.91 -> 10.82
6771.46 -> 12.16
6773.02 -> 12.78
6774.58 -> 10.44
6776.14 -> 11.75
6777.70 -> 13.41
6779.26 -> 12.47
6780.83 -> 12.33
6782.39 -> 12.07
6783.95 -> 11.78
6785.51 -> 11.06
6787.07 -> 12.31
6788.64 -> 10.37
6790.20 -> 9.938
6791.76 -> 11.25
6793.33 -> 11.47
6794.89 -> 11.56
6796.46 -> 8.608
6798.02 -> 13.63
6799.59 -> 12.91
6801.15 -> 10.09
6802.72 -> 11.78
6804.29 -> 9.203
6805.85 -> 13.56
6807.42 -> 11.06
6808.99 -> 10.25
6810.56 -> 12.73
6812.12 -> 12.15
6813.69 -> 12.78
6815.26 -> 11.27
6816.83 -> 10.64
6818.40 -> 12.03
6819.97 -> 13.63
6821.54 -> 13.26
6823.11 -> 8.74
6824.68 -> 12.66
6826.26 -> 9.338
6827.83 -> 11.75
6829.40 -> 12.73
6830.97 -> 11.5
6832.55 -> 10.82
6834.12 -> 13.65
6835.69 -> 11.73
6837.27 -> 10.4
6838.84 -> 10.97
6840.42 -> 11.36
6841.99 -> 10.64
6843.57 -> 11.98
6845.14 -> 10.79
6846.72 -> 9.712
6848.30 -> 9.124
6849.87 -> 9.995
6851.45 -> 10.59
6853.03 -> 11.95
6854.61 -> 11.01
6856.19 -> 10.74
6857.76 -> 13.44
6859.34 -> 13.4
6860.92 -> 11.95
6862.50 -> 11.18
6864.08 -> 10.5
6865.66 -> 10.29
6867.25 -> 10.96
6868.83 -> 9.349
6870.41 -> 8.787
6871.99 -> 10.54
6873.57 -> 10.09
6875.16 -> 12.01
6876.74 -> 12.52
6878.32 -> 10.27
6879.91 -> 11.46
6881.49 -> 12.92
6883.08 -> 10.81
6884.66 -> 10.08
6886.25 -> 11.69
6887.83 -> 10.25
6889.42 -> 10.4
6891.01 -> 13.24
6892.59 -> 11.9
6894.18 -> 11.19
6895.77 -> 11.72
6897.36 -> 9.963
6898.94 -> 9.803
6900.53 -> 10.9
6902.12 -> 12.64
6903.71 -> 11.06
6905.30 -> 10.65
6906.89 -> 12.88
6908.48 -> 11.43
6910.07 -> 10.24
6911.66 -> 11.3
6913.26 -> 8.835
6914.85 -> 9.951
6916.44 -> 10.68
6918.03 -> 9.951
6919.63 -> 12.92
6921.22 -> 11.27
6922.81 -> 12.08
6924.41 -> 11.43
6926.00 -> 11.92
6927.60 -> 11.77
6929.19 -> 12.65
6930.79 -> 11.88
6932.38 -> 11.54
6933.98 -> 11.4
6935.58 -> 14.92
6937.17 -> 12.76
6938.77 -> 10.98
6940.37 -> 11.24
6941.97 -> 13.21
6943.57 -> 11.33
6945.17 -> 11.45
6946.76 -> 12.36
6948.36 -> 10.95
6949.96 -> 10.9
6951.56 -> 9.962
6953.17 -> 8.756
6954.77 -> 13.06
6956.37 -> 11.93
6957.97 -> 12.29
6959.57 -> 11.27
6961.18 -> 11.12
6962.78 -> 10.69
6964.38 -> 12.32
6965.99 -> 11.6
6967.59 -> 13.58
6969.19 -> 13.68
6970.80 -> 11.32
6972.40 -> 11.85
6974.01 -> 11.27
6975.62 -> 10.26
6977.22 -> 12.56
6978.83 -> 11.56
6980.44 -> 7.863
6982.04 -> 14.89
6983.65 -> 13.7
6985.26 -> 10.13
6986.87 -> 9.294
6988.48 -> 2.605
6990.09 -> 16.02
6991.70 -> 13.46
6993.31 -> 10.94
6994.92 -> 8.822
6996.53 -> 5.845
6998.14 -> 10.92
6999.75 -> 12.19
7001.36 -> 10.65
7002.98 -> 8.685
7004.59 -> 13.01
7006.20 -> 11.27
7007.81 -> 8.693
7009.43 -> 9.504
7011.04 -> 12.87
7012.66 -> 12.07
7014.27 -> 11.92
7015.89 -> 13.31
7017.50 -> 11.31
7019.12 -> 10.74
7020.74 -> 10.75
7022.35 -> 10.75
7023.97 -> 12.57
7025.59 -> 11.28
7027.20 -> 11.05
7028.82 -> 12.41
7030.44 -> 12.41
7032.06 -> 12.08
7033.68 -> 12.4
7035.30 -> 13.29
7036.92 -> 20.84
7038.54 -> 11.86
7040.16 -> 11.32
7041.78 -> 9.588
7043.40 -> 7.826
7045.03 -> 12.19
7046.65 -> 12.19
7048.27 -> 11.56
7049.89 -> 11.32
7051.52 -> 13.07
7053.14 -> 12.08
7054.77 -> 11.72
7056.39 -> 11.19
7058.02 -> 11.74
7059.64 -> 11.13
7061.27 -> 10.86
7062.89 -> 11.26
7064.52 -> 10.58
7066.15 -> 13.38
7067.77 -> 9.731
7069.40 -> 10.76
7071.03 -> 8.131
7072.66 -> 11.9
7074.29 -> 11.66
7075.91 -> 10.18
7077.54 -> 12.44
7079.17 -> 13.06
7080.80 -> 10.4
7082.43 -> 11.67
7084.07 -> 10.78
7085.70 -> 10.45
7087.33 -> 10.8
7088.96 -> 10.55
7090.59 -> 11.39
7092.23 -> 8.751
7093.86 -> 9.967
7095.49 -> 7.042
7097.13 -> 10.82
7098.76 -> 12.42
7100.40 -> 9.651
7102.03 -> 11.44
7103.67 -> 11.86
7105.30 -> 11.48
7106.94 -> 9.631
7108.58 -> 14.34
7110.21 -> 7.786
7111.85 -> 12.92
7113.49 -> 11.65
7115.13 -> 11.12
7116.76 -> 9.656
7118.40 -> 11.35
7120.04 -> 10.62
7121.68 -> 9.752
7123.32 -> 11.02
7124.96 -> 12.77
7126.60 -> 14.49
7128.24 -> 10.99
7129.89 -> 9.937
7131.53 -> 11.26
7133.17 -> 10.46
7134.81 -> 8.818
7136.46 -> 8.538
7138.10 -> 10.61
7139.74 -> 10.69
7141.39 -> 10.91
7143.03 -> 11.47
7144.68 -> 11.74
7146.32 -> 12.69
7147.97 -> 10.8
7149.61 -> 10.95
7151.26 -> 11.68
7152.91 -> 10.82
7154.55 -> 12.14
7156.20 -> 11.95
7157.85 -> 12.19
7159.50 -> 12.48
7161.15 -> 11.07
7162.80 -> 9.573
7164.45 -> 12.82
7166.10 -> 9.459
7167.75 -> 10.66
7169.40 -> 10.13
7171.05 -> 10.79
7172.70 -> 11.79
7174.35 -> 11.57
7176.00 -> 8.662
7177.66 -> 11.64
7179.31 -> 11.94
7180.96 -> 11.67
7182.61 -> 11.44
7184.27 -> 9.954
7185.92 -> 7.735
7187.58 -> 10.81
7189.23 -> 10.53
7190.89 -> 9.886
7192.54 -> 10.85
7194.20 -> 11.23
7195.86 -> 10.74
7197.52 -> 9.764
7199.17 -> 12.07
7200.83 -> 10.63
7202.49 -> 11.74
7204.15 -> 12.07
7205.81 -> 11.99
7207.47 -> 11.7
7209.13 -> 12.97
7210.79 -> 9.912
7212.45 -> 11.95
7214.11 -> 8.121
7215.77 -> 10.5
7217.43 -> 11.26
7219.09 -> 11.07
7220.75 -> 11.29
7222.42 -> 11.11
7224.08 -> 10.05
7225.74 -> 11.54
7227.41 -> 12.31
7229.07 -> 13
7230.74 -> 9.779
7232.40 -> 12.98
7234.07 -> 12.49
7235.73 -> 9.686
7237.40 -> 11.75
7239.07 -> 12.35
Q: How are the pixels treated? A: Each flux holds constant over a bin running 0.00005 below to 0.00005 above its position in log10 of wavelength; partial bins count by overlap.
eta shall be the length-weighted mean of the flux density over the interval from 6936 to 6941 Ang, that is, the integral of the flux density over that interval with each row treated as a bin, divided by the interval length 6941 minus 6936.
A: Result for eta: 11.9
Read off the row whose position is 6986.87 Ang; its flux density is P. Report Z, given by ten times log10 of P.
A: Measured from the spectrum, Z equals 9.7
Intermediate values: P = 9.294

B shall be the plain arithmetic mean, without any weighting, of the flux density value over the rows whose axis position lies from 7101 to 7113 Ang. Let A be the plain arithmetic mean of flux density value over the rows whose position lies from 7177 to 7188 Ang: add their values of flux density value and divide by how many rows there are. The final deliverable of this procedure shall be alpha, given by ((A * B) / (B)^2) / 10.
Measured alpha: 0.095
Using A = 10.7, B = 11.4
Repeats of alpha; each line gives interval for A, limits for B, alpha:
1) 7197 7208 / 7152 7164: 0.100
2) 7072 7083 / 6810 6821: 0.095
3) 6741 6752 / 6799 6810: 0.091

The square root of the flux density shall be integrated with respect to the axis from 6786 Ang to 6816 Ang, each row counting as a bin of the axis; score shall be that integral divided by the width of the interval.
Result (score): 3.37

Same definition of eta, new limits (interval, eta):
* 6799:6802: 11.4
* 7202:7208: 11.9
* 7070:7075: 10.5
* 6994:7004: 9.6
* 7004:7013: 11.1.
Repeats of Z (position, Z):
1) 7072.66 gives 10.8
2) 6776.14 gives 10.7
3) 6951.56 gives 10.0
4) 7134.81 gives 9.5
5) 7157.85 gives 10.9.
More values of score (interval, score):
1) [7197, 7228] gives 3.34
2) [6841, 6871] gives 3.29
